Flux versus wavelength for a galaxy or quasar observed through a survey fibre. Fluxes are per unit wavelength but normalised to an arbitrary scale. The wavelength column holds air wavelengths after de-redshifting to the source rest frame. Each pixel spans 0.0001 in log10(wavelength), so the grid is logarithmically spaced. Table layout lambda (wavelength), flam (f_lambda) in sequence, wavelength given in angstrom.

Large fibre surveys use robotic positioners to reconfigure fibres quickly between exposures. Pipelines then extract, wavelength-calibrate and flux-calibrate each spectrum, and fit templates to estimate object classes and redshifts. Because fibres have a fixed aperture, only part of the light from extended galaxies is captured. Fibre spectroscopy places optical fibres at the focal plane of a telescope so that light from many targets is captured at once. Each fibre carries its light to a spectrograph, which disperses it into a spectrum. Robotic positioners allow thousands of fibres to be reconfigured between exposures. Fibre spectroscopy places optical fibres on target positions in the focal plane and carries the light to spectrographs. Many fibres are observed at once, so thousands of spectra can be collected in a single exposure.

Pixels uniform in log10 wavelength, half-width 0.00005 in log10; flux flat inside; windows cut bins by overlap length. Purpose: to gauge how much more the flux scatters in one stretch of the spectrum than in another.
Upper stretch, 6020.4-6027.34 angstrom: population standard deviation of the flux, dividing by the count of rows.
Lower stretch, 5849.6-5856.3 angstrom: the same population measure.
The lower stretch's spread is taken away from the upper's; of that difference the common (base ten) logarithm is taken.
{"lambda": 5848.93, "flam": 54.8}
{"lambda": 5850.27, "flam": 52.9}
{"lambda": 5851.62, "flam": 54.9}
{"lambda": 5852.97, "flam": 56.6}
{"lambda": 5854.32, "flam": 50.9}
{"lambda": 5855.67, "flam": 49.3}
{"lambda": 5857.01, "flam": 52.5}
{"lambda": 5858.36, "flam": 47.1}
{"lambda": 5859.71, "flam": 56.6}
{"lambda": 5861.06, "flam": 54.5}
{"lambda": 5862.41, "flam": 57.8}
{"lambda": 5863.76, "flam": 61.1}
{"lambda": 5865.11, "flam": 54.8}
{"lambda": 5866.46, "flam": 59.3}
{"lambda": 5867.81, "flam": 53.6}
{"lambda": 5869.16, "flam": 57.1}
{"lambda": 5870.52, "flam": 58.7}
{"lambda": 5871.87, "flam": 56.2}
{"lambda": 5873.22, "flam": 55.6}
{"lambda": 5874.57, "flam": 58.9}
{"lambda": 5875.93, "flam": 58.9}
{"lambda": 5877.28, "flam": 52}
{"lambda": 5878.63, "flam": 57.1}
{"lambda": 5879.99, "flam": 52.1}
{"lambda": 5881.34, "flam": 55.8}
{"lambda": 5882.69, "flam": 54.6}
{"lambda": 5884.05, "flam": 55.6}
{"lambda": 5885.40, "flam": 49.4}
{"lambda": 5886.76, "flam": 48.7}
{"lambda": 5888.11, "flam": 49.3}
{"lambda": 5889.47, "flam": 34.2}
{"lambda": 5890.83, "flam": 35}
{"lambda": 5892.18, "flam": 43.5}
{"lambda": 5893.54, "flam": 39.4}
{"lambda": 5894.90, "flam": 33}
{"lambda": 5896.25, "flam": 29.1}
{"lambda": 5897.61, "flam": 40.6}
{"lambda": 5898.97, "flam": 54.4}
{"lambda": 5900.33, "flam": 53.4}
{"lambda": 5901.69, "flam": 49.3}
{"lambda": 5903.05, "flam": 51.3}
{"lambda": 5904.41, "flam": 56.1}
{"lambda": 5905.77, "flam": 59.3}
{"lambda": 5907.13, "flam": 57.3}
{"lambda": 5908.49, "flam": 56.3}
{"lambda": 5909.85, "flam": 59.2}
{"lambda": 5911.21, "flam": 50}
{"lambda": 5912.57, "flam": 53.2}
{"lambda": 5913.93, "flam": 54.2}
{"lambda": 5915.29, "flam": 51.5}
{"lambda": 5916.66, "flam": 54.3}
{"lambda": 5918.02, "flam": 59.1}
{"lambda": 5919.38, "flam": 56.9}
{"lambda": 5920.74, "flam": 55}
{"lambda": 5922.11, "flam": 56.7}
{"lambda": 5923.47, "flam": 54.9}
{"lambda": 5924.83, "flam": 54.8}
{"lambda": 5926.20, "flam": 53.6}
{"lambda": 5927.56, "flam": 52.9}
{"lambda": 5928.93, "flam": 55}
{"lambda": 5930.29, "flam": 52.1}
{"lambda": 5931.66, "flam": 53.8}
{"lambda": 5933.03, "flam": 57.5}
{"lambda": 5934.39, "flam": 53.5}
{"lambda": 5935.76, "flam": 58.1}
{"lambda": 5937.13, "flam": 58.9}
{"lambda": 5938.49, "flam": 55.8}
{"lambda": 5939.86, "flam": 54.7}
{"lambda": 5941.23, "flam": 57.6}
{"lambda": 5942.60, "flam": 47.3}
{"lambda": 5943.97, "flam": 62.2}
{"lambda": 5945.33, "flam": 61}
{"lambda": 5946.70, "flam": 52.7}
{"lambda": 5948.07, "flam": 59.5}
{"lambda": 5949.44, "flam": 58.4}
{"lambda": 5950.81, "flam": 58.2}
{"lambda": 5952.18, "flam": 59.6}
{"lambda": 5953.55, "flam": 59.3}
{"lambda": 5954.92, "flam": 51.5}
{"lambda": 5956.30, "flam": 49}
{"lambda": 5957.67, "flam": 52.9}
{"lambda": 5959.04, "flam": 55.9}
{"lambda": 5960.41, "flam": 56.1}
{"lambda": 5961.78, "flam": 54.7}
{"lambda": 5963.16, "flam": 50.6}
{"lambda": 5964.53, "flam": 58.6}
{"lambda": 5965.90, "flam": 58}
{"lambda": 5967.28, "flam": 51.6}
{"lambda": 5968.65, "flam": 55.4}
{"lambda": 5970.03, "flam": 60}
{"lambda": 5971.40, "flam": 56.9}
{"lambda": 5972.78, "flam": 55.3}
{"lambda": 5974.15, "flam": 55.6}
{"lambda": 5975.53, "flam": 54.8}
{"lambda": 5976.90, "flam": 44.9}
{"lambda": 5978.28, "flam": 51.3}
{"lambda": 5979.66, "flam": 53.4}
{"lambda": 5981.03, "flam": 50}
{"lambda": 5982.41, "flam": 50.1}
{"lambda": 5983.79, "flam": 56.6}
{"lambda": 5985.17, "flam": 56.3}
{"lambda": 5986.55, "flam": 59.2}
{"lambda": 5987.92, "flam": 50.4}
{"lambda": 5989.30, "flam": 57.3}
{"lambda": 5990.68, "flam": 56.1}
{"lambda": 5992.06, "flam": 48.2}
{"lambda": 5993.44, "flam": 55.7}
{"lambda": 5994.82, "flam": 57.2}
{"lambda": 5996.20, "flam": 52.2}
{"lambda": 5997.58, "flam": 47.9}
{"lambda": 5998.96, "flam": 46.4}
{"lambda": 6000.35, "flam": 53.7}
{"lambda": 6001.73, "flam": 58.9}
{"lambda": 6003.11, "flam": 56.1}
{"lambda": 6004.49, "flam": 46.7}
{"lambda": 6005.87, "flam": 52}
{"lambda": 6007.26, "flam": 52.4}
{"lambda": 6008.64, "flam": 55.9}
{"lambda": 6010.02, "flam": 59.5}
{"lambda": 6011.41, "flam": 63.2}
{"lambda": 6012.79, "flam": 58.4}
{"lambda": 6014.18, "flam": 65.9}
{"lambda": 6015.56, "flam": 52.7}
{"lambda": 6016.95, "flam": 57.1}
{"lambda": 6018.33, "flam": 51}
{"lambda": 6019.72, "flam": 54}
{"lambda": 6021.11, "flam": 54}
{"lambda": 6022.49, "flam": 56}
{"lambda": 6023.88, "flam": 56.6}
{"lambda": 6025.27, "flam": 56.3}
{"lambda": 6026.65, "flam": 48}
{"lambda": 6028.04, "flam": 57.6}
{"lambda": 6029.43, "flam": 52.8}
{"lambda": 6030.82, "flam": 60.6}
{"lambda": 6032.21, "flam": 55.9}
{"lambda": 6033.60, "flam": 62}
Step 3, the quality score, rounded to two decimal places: -0.23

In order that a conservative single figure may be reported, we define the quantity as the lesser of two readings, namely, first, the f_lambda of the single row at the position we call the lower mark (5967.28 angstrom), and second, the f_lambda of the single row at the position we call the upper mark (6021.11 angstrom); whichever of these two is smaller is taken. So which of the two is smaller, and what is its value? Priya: 52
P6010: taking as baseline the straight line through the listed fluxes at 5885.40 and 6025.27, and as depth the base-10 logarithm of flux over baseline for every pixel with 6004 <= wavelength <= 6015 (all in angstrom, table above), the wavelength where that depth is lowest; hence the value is 6004.49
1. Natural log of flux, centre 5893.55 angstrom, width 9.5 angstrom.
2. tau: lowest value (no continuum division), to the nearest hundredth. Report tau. 3.37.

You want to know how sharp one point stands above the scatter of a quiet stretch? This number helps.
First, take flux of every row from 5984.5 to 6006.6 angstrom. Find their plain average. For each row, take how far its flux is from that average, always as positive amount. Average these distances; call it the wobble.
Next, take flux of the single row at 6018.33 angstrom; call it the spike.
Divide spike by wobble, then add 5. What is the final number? 19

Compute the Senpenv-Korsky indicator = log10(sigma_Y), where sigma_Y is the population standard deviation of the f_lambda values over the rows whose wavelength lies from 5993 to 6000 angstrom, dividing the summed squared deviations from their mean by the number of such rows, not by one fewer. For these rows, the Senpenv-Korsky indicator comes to 0.625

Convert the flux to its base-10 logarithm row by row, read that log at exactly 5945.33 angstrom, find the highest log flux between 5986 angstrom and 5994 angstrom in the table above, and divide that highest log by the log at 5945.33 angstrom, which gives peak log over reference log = 0.99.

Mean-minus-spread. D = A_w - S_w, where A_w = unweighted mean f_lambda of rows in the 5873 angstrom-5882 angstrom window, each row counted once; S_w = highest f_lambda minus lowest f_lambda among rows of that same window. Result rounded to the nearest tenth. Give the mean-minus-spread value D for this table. 48.9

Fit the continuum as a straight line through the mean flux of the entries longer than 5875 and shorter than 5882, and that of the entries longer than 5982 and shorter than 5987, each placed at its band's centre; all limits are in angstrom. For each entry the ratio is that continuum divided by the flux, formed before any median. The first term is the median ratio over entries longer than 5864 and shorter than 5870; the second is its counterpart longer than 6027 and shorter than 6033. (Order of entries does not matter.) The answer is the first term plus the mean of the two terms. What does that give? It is 1.97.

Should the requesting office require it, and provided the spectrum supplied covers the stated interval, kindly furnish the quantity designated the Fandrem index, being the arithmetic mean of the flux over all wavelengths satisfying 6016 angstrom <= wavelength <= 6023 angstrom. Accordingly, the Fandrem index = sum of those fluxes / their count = 54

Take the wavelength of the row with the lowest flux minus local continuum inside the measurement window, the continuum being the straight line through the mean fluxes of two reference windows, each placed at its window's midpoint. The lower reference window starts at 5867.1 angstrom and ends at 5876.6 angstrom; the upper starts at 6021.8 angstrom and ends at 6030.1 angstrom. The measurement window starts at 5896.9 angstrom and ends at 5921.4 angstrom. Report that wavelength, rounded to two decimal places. 5897.61 angstrom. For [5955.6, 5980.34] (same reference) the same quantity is 5976.90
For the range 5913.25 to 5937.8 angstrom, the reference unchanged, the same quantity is 5915.29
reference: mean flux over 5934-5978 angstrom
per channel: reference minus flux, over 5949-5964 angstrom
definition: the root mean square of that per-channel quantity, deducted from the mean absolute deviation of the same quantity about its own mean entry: -0.5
